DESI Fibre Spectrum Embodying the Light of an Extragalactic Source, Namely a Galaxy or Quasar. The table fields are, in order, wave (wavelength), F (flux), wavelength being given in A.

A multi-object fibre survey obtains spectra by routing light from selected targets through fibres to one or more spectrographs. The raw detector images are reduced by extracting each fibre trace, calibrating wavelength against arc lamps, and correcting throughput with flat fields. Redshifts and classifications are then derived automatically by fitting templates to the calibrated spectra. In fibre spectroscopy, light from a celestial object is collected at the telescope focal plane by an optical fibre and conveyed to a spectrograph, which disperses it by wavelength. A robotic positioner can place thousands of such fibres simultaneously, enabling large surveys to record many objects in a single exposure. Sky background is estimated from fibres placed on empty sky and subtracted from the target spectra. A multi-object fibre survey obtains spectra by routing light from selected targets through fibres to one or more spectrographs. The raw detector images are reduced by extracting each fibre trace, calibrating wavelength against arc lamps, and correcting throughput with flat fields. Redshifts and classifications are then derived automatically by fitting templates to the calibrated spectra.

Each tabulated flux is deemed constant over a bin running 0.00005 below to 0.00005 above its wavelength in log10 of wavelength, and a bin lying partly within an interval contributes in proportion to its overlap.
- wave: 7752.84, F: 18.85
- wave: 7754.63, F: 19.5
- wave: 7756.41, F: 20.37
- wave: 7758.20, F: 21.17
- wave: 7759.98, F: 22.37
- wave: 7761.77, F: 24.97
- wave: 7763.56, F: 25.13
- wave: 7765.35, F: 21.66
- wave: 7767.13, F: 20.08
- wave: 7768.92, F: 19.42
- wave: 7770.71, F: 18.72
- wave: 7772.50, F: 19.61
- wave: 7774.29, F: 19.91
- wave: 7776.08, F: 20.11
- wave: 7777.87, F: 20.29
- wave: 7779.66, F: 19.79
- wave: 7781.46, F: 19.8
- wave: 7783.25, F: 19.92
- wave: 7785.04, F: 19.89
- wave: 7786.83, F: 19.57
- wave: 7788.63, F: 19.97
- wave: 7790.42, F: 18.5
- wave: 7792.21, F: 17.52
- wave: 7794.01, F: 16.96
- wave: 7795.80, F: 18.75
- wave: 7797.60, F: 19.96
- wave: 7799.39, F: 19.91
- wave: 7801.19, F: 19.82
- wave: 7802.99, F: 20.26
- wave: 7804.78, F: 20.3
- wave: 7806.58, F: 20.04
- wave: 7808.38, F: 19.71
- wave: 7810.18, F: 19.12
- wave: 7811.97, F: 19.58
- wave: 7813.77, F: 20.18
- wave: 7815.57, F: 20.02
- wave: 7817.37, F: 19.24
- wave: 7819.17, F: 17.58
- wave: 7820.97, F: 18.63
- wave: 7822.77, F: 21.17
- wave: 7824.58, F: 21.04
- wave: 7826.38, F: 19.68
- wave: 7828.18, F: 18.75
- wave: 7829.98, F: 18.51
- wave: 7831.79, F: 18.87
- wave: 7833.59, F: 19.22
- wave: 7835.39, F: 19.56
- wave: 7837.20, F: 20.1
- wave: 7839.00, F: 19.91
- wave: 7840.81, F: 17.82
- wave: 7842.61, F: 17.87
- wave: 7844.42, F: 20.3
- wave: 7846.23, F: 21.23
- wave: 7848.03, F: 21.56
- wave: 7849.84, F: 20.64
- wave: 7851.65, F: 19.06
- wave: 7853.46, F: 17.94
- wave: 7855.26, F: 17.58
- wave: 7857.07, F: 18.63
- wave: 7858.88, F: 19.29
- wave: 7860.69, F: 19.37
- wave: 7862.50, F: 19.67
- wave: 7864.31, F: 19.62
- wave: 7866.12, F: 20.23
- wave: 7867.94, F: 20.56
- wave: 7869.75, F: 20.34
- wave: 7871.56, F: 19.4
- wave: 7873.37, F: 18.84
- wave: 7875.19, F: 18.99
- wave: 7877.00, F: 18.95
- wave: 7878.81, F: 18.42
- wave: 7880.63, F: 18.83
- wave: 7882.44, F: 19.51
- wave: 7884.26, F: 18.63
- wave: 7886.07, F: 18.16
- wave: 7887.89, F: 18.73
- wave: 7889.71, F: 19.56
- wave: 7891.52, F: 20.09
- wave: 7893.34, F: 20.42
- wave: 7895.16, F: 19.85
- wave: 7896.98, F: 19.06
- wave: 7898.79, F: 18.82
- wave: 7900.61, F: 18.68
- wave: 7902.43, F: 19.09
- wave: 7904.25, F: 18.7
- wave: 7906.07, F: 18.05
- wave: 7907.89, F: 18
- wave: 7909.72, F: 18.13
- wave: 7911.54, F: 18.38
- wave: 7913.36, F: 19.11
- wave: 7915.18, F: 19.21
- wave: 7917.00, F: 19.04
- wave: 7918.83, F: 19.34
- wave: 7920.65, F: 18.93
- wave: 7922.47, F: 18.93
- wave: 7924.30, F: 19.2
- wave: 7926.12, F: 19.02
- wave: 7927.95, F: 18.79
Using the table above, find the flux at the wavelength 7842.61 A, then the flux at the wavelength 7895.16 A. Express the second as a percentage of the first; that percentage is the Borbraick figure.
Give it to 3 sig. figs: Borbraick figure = 111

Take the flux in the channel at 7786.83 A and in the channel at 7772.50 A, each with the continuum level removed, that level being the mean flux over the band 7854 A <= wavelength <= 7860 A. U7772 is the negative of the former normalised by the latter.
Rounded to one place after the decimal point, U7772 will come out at -1.0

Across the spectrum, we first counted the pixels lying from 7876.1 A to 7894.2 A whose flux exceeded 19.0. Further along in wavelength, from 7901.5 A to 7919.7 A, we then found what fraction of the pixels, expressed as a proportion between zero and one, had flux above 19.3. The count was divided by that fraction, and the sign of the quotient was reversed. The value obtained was -40.0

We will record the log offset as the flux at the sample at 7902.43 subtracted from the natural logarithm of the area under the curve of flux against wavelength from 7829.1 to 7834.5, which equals -14.5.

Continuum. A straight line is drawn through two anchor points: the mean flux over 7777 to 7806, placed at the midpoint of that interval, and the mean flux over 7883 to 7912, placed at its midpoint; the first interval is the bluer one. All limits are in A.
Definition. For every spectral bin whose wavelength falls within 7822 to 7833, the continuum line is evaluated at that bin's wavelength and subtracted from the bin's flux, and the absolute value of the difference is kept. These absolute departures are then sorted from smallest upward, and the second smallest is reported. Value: 0.41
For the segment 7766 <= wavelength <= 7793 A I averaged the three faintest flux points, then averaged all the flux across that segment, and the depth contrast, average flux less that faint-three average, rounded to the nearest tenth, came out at 1.3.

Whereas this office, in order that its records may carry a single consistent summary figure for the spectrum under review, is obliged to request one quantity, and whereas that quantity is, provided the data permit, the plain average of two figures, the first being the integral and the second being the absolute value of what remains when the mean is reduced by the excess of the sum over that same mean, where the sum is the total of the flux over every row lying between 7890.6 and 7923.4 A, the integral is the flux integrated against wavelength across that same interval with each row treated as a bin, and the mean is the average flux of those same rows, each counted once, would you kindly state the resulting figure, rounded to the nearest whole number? 463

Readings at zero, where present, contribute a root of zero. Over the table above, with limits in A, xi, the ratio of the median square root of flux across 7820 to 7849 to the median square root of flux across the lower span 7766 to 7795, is 0.996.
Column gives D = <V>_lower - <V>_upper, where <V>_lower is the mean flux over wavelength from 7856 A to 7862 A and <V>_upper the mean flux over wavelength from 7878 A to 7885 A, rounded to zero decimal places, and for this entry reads 0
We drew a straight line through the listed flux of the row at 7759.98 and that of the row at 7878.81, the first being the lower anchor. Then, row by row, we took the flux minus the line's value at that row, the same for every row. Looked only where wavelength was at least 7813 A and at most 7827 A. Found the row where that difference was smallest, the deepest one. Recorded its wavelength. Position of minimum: 7819.17 A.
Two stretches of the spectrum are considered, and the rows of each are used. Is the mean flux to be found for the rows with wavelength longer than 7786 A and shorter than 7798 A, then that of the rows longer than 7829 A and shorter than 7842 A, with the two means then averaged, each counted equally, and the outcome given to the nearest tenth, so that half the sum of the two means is 18.9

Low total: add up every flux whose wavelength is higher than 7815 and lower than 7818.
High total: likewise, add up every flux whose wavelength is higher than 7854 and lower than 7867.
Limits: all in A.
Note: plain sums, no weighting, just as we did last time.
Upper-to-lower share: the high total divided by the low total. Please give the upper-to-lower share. 3.4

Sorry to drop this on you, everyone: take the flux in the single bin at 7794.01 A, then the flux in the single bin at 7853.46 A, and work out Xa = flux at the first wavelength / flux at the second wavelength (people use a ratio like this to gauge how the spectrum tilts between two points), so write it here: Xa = 0.95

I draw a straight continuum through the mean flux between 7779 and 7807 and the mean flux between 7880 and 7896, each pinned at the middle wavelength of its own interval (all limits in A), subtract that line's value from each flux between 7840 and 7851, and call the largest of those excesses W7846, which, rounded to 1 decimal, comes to 2.2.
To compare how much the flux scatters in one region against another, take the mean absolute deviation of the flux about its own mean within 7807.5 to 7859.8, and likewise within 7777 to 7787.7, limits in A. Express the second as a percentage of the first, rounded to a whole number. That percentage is 17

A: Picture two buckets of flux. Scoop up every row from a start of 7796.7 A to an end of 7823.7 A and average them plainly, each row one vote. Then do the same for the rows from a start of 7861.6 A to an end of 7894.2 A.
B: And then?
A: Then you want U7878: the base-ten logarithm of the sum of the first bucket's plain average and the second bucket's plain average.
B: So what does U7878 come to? 1.59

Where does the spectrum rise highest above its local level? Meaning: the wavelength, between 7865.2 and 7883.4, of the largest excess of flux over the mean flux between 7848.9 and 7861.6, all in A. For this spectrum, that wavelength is 7867.94 A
